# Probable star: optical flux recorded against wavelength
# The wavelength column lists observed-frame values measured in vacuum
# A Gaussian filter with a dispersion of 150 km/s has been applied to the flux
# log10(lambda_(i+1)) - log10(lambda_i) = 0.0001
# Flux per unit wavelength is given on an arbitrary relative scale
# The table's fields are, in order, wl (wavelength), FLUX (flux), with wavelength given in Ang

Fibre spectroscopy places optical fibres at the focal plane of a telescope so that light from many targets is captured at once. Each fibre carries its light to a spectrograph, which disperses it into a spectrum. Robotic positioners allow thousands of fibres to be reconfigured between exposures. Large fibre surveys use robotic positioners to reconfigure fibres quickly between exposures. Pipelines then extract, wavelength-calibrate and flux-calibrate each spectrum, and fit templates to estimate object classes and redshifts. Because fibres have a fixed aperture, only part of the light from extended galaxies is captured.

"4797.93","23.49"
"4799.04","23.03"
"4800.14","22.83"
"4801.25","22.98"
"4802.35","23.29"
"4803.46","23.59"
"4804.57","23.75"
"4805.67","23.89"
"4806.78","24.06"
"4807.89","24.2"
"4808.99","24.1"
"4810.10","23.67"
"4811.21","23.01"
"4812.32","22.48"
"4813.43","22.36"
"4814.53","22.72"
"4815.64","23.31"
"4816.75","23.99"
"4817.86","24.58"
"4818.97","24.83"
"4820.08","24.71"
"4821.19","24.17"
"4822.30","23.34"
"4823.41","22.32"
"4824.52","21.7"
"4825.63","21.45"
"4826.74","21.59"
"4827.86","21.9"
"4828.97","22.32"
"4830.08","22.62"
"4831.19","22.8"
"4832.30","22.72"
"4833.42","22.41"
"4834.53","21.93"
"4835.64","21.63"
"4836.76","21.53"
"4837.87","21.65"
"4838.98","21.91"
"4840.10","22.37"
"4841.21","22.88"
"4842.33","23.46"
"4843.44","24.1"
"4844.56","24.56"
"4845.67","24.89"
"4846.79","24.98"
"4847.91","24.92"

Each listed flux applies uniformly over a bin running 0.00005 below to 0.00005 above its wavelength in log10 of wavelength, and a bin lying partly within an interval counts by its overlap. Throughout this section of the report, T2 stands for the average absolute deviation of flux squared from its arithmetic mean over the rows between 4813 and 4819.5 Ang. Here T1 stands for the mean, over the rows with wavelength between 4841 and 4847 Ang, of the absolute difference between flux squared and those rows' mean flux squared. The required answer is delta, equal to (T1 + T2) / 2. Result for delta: 36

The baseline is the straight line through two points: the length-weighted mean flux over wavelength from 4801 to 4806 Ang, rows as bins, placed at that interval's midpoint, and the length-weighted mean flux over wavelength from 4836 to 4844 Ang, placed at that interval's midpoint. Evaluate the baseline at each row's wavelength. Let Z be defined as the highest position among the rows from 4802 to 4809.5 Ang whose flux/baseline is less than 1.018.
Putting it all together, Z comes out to 4805.67 Ang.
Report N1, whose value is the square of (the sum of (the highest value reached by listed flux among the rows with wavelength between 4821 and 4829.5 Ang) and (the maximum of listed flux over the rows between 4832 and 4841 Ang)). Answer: 2199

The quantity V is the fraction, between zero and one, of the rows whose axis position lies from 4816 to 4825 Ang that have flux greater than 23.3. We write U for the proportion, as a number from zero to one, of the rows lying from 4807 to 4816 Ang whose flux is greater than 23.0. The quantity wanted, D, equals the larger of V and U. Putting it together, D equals 0.75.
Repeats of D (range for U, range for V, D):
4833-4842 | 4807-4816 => 0.50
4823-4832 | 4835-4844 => 0.25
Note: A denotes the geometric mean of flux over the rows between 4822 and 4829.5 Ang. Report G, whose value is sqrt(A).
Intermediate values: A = 22.1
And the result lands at 4.70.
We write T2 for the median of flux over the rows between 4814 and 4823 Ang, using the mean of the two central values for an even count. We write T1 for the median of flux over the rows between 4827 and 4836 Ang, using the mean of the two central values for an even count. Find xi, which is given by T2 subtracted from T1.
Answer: -1.7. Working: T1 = 22.4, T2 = 24.1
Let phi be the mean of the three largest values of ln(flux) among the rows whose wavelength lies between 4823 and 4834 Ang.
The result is 3.12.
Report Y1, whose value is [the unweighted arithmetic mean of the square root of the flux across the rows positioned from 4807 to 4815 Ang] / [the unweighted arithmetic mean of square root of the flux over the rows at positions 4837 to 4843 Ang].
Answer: 1.02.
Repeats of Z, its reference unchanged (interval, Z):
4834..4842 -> 4841.21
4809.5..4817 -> 4815.64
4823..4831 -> 4830.08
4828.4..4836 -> 4835.64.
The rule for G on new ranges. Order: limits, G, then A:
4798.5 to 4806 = 4.83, 23.3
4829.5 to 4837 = 4.71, 22.2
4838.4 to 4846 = 4.84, 23.4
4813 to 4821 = 4.88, 23.8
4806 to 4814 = 4.84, 23.4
